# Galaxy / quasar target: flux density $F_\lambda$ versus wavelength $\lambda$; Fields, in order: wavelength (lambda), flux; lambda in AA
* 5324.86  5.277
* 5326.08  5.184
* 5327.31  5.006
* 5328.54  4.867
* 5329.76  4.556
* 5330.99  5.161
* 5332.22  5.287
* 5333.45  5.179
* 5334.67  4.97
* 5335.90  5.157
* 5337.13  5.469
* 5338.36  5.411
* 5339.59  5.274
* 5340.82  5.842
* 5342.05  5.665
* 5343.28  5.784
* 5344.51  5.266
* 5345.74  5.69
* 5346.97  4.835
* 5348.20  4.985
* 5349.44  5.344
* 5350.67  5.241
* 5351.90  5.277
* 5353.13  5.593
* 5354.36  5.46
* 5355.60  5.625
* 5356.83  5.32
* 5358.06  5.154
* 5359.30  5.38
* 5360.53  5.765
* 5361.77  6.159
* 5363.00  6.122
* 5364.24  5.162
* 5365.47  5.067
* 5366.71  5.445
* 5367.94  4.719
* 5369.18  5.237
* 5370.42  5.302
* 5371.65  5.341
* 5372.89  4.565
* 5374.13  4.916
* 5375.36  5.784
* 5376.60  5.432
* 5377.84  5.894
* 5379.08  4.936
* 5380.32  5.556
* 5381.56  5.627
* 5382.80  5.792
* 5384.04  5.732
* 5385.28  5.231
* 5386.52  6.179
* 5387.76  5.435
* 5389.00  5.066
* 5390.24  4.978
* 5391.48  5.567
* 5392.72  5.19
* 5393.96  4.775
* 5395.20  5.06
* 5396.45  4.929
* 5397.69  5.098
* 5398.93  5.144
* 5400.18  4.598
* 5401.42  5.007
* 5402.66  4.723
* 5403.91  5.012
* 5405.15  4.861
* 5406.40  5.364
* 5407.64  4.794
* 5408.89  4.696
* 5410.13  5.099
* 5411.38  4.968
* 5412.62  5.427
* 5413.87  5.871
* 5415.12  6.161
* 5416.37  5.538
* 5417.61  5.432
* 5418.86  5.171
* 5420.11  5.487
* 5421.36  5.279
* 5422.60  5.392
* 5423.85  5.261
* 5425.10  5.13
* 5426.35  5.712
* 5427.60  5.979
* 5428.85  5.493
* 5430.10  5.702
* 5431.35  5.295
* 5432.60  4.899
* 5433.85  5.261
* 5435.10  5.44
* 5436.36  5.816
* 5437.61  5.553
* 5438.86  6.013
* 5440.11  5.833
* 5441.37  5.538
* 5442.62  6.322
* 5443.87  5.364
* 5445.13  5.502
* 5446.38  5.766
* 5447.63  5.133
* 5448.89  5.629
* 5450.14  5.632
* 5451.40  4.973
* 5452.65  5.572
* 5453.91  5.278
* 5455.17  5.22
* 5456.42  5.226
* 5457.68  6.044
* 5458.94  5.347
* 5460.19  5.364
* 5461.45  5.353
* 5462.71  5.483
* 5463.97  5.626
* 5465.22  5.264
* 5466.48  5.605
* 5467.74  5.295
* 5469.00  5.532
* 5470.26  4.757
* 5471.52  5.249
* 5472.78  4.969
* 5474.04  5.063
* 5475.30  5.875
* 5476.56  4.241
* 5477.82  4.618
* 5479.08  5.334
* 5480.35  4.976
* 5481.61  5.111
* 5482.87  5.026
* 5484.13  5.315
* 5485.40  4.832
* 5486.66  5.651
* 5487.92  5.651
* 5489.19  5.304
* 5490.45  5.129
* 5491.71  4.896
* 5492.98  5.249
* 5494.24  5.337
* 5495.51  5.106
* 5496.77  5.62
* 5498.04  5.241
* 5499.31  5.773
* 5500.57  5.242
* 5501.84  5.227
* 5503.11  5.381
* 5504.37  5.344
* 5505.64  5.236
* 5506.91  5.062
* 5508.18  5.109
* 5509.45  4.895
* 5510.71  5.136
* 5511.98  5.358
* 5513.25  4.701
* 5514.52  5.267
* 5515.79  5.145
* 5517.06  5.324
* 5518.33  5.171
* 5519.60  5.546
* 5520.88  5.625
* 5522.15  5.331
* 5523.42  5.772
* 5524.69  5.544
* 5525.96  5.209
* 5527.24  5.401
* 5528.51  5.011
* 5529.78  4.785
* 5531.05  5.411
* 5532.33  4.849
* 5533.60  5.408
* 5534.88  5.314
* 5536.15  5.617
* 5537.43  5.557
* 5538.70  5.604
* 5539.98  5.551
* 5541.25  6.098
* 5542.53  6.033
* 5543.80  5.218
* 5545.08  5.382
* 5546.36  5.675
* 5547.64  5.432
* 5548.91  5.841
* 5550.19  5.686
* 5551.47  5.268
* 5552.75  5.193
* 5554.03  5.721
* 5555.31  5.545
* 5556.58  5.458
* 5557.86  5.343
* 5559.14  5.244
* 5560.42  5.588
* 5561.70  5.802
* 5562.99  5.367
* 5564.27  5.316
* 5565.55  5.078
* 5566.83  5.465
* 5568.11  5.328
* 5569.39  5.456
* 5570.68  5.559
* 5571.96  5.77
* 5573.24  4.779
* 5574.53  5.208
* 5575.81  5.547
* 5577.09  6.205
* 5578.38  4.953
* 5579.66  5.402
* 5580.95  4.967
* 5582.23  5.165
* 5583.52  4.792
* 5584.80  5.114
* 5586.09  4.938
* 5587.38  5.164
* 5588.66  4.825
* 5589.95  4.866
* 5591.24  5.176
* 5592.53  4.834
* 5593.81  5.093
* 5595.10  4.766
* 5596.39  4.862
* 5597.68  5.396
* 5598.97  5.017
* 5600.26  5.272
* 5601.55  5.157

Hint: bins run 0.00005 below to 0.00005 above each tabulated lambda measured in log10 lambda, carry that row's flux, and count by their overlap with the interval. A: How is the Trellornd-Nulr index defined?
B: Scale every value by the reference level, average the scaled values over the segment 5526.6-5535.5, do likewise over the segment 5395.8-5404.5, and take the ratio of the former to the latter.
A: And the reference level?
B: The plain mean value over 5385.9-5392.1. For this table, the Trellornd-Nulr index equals 1.05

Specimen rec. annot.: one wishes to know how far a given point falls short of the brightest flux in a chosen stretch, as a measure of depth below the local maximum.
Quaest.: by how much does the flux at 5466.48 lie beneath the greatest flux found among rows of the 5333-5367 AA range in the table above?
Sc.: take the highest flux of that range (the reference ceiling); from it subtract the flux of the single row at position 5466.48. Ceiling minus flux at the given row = 0.55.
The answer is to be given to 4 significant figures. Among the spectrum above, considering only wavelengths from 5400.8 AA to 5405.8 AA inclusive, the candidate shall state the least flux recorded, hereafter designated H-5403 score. 4.723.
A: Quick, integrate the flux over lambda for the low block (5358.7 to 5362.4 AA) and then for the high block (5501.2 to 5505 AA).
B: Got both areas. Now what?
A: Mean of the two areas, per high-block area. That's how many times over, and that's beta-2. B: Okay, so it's 1.03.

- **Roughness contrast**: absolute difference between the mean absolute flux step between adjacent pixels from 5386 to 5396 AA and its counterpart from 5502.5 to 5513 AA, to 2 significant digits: 0.26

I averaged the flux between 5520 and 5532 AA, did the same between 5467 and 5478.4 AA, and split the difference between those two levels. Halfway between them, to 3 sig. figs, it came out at 5.20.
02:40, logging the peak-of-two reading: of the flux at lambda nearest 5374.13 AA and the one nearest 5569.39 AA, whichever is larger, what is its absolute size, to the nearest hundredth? 5.46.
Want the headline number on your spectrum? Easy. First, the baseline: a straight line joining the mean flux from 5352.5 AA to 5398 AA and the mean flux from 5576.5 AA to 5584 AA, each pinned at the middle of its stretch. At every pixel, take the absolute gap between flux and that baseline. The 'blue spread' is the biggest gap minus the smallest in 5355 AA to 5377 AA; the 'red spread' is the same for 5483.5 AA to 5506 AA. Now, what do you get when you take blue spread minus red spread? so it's 0.33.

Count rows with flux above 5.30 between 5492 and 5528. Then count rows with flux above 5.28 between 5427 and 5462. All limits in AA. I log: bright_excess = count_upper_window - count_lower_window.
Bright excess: -8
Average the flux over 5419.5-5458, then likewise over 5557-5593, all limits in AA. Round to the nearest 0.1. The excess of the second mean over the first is -0.2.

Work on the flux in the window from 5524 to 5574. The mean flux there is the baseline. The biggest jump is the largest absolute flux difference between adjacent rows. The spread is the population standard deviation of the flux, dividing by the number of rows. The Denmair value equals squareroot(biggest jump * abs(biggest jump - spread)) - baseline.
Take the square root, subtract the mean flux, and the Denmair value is -4.6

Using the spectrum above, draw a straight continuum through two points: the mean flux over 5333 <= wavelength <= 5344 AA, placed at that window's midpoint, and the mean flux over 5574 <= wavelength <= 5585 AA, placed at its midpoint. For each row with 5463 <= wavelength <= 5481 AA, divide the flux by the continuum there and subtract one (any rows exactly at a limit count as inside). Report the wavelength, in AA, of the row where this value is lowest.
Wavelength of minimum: 5476.56 AA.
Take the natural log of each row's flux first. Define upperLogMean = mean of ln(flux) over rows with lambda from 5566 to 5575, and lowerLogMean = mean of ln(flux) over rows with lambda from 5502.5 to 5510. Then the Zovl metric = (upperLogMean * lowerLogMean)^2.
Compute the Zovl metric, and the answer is 7.6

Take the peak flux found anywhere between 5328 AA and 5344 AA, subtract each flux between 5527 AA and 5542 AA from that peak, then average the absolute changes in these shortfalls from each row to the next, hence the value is 0.315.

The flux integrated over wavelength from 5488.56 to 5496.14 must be 39.2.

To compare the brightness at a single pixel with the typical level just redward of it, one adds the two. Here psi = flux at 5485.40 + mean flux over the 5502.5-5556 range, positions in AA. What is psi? 10.2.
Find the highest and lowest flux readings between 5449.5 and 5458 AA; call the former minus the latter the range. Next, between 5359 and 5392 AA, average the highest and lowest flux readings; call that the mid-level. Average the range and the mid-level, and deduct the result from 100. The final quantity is 96.78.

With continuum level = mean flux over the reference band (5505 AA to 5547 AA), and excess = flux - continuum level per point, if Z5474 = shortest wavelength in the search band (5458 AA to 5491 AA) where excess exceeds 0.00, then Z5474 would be 5458.94 AA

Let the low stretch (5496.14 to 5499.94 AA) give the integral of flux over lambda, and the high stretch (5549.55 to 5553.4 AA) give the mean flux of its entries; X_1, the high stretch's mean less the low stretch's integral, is -15.7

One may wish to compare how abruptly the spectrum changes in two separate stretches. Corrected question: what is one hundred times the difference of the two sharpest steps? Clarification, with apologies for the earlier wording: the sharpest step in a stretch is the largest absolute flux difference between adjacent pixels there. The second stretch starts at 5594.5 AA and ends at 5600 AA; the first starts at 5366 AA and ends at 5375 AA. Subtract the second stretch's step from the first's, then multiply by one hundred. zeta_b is 24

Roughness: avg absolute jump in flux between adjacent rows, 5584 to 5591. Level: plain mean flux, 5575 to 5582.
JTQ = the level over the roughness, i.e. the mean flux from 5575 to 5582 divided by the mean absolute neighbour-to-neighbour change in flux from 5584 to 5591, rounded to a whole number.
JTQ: 28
